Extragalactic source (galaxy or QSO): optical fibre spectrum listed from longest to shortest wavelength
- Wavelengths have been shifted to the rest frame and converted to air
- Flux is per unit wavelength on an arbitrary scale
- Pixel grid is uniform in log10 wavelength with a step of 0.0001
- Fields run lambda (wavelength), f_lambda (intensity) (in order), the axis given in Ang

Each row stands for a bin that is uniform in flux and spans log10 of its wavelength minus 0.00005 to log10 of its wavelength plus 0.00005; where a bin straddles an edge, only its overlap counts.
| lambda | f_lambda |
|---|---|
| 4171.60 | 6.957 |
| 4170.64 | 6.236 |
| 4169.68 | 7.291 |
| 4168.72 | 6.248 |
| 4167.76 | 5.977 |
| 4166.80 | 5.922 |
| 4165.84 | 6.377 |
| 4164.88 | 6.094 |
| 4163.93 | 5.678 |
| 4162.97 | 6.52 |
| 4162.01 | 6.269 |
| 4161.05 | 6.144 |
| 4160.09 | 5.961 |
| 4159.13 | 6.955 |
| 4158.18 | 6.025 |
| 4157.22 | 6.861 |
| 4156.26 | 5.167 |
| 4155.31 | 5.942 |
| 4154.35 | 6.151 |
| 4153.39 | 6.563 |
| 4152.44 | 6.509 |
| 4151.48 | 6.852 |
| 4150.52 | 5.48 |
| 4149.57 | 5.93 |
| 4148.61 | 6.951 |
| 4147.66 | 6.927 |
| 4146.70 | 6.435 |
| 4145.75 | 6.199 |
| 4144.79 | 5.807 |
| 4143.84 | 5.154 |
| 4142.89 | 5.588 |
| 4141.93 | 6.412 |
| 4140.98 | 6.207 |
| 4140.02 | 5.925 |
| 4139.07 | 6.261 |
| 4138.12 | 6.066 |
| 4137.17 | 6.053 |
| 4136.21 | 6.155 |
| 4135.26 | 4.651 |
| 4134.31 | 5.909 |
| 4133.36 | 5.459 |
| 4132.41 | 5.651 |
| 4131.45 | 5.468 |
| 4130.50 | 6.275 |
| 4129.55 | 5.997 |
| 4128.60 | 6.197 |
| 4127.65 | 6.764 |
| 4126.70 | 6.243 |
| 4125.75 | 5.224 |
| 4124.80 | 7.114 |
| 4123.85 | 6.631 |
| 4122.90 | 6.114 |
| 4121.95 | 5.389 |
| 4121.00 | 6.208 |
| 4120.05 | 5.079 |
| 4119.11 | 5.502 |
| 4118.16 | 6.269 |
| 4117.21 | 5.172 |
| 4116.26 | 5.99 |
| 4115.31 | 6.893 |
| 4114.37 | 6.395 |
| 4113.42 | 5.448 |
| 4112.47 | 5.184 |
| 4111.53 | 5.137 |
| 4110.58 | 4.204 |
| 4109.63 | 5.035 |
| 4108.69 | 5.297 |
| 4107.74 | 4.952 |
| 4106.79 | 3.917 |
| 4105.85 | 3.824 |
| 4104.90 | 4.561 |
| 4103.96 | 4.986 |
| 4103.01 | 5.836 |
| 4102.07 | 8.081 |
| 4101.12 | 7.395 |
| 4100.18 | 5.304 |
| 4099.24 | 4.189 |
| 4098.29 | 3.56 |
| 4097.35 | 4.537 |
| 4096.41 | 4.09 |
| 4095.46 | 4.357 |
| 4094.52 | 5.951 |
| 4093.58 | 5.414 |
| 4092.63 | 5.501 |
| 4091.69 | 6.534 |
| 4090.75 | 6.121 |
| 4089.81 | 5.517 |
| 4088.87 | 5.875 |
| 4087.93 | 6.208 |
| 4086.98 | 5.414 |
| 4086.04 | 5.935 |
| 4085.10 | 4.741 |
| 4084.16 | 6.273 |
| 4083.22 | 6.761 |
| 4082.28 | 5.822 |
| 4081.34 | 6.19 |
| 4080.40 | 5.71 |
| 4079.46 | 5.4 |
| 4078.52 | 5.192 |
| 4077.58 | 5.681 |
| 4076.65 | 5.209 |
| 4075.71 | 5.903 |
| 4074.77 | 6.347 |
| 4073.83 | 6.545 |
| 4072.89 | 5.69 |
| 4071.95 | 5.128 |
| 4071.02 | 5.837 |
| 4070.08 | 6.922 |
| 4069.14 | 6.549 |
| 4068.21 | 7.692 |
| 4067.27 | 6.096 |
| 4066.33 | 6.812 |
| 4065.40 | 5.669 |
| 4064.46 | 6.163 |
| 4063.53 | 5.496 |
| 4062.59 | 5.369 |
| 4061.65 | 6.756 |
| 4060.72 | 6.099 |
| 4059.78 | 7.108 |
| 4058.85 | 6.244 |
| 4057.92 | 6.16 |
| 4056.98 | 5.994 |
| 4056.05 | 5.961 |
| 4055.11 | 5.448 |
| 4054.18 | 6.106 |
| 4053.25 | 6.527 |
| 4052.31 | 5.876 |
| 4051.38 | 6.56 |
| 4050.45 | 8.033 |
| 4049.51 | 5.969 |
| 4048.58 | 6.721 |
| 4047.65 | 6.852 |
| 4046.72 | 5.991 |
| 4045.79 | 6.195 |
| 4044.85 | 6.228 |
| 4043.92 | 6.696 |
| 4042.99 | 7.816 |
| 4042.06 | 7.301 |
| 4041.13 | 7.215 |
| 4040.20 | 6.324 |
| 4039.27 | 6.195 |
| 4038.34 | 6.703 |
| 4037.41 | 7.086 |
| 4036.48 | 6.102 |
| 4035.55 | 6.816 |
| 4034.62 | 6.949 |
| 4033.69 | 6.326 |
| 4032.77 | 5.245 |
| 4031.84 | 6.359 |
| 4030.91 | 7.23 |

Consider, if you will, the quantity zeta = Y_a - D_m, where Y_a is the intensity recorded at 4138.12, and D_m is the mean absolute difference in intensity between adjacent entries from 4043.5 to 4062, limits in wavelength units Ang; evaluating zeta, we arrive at 5.4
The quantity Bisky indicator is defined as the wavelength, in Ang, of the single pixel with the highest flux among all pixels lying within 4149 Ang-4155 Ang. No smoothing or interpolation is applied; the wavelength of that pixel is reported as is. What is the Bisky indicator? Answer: 4151.48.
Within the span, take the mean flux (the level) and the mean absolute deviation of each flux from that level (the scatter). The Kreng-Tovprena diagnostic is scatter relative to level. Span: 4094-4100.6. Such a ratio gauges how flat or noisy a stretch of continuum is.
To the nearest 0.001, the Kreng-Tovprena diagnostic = 0.132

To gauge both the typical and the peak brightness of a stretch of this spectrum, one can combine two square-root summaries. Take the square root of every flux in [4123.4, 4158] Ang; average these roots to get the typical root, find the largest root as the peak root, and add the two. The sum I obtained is 5.1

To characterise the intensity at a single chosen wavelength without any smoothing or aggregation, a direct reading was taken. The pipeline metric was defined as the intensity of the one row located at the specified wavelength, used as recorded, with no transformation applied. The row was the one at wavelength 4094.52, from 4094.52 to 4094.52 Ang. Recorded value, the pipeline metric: 5.951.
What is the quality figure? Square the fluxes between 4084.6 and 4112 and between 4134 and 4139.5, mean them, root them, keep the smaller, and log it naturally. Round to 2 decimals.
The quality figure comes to 1.68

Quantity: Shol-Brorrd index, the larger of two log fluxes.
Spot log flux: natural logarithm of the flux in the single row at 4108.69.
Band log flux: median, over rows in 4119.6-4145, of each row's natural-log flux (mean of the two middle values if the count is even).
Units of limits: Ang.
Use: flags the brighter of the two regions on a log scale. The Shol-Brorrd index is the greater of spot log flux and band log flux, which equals 1.80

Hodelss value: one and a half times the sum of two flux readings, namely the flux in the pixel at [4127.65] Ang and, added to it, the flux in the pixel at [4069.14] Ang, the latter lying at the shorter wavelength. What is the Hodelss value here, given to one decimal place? 20.0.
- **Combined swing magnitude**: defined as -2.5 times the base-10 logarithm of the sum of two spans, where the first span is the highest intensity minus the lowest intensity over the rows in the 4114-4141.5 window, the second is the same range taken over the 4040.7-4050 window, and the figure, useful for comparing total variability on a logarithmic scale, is -1.59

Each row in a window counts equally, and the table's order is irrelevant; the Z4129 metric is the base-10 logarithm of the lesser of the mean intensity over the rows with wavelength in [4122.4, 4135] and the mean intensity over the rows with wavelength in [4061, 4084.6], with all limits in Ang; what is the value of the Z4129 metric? 0.782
